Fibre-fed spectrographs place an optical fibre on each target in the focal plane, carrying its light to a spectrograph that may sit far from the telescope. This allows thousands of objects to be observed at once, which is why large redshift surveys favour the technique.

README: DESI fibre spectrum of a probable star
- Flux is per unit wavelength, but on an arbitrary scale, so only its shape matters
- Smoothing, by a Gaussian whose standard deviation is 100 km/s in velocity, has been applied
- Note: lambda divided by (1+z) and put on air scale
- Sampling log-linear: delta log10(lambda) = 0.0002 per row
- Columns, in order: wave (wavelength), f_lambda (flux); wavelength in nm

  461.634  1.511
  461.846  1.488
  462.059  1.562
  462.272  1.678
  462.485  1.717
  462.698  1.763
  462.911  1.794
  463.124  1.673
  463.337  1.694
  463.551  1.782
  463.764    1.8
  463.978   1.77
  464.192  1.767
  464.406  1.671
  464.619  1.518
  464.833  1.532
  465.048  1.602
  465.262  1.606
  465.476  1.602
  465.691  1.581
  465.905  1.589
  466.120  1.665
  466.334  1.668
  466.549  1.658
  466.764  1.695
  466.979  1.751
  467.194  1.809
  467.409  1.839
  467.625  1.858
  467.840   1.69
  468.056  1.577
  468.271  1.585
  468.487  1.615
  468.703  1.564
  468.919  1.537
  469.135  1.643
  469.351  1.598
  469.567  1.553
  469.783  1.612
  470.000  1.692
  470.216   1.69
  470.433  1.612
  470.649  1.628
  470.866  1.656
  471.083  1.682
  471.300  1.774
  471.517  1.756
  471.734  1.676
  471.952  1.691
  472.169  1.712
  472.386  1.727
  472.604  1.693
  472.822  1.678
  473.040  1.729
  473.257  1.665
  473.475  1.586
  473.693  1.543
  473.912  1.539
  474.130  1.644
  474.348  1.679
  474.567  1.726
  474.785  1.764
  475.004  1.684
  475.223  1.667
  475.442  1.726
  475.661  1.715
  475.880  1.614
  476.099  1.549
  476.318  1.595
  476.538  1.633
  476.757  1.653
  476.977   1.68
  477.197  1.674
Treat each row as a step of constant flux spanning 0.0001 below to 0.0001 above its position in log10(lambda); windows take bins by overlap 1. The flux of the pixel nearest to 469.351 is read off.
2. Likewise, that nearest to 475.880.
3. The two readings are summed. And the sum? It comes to 3.21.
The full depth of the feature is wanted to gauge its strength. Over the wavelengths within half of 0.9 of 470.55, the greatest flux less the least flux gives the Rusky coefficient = 0.08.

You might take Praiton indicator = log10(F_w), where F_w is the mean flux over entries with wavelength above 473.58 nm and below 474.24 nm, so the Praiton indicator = 0.197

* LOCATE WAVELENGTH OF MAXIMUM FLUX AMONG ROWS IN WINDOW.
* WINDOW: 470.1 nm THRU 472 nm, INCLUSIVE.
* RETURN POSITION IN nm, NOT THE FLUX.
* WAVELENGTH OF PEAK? 471.300 nm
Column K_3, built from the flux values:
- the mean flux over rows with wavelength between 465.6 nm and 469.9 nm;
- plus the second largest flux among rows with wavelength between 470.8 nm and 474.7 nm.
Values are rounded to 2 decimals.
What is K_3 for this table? 3.41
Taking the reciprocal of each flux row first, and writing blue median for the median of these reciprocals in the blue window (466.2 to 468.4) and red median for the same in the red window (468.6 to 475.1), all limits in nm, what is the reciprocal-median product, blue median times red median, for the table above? 0.352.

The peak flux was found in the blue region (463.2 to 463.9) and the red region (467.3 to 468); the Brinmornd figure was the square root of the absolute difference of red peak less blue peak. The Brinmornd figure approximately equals 0.24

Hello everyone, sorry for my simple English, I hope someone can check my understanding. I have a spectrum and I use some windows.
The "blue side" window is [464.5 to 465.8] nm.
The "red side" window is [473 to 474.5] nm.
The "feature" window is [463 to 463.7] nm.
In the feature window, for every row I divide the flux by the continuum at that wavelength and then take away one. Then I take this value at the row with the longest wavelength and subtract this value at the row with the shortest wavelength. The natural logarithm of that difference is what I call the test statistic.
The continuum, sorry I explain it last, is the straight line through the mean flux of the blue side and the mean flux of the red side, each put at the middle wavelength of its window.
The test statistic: -2.7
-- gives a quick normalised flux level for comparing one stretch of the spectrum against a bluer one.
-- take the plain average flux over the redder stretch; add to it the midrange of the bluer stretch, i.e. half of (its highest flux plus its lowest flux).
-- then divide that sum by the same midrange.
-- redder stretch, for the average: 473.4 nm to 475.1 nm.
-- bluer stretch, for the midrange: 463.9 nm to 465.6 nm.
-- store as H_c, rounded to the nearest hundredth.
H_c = 2.00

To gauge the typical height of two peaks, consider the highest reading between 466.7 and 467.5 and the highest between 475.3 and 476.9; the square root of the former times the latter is 1.78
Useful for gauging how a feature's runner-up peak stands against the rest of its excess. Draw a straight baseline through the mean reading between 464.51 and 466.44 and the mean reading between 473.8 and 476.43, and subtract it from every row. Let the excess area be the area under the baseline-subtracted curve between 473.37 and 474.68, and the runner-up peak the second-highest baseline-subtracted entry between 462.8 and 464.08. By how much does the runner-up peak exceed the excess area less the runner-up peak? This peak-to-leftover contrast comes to 0.47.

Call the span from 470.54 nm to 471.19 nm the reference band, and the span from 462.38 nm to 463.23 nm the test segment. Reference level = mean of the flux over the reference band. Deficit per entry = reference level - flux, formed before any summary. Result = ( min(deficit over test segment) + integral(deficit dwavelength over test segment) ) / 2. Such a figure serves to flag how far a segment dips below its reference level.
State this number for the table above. -0.10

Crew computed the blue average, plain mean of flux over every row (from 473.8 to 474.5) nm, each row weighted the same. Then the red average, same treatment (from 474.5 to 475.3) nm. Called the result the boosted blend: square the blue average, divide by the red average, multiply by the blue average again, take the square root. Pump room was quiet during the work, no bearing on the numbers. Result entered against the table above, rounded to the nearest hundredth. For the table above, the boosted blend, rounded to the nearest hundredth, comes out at 1.58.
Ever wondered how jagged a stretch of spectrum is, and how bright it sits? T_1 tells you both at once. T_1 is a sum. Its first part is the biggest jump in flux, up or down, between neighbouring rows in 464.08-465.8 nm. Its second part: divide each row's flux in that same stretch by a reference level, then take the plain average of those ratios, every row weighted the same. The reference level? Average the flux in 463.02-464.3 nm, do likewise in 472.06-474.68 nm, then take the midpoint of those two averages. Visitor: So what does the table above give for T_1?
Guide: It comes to 1.10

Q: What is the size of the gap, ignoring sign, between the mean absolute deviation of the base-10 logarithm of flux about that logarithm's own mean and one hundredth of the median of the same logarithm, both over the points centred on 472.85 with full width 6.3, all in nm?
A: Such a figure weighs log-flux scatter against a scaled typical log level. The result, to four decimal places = 0.0096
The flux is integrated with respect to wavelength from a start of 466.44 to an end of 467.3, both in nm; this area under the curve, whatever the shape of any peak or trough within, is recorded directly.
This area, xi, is 1.49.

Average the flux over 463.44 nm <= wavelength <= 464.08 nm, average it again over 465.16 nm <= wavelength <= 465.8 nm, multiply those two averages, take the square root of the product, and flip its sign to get -1.69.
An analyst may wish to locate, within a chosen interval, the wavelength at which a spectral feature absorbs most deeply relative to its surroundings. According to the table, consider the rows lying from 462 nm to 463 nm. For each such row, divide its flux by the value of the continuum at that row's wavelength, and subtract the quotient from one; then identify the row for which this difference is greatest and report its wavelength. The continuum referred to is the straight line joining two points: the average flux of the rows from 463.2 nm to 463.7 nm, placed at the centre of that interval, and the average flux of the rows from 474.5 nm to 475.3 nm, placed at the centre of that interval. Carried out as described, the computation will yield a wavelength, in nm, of 462.059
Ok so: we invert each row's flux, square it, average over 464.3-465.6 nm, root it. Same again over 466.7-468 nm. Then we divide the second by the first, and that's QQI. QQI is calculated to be 0.90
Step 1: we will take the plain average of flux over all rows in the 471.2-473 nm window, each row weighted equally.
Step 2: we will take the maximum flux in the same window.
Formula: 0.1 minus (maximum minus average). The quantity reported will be 0.039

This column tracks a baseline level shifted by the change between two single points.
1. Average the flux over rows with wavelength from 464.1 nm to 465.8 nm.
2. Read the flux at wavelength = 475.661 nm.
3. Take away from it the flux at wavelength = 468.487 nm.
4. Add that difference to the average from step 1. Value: 1.71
